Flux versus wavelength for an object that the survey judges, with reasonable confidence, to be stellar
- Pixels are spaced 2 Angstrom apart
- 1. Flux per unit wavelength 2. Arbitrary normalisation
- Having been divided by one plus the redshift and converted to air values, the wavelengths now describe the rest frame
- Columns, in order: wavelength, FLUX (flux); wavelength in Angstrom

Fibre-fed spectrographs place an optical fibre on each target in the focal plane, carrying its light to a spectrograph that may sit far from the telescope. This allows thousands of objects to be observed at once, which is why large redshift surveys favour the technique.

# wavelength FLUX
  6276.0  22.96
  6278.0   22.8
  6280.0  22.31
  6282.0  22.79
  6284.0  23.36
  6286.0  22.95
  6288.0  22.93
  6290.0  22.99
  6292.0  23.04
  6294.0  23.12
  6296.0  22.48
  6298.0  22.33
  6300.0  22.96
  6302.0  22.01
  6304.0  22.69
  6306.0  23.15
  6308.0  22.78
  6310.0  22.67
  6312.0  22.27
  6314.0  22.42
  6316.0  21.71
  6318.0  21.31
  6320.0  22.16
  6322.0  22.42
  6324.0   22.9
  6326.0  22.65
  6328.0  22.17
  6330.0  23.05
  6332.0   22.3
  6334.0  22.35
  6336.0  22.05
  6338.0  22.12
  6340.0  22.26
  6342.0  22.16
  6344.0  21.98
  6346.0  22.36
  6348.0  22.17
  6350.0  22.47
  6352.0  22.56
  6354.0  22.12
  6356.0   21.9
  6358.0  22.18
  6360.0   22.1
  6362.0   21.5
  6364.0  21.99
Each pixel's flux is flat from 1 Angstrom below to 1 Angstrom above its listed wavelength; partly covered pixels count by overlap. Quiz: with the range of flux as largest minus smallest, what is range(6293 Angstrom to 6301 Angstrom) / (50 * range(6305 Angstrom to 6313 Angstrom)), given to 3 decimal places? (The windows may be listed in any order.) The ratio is 0.018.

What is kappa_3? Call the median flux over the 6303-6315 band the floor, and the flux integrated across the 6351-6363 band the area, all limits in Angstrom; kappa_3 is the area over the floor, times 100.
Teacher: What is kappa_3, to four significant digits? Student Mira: 1167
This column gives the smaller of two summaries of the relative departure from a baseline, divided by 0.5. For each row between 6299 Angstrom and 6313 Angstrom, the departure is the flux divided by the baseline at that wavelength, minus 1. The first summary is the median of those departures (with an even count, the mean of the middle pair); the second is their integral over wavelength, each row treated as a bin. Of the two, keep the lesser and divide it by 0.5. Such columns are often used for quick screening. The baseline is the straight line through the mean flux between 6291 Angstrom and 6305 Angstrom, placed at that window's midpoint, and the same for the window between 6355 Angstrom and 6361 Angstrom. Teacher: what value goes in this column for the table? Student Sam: 0.011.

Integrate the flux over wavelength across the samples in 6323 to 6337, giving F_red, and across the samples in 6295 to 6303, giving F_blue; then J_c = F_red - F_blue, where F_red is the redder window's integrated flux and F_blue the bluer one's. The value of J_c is 135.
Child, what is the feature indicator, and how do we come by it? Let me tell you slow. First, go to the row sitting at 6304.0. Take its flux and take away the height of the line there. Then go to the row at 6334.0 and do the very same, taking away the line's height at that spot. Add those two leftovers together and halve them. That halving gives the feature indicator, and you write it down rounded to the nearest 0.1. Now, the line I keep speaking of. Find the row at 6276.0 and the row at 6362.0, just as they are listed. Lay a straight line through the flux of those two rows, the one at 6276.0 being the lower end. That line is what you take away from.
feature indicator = 0.3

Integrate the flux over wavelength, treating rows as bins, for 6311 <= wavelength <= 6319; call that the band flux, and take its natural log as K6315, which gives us 5.17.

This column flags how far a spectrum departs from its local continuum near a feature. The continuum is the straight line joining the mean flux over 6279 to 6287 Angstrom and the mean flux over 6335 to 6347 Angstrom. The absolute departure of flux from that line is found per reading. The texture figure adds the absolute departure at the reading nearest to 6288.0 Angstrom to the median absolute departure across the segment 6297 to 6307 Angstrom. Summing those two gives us 0.48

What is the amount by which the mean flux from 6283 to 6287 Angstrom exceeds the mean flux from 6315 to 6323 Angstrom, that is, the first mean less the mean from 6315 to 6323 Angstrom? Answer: 1.3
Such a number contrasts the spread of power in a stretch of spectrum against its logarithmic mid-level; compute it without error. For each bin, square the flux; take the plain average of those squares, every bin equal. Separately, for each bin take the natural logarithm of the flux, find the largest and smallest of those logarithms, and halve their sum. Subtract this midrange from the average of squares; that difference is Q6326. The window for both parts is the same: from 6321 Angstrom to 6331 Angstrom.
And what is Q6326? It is 509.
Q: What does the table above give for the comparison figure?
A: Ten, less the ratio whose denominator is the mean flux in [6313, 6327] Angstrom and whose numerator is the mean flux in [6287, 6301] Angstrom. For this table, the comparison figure 8.972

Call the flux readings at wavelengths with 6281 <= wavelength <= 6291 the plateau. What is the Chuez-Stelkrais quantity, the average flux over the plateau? 23.0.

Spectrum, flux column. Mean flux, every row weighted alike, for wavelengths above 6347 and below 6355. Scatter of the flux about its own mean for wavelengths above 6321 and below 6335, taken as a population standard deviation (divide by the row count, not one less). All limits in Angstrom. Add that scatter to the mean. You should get 22.6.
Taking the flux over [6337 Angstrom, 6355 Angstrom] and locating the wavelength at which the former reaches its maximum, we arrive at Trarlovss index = 6352.0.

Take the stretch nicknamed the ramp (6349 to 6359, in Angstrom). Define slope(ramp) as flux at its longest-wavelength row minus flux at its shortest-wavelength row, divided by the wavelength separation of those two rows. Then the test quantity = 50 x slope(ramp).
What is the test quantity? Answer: -1.8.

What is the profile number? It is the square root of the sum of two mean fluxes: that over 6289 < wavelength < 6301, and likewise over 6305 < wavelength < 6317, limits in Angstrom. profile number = 6.73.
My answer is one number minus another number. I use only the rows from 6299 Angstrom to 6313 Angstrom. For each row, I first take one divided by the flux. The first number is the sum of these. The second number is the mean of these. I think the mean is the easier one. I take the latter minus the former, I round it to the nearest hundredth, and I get -0.27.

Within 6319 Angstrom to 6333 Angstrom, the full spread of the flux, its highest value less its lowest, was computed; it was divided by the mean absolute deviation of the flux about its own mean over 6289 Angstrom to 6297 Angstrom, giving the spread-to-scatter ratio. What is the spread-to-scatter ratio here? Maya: 4.2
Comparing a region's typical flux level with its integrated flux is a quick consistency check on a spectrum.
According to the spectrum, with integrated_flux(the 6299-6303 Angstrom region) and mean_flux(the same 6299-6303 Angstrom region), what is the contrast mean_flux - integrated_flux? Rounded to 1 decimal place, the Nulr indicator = -67.5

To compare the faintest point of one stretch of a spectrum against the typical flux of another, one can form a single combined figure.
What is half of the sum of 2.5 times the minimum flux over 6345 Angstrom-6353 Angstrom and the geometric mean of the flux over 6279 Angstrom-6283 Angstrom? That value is 39.0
